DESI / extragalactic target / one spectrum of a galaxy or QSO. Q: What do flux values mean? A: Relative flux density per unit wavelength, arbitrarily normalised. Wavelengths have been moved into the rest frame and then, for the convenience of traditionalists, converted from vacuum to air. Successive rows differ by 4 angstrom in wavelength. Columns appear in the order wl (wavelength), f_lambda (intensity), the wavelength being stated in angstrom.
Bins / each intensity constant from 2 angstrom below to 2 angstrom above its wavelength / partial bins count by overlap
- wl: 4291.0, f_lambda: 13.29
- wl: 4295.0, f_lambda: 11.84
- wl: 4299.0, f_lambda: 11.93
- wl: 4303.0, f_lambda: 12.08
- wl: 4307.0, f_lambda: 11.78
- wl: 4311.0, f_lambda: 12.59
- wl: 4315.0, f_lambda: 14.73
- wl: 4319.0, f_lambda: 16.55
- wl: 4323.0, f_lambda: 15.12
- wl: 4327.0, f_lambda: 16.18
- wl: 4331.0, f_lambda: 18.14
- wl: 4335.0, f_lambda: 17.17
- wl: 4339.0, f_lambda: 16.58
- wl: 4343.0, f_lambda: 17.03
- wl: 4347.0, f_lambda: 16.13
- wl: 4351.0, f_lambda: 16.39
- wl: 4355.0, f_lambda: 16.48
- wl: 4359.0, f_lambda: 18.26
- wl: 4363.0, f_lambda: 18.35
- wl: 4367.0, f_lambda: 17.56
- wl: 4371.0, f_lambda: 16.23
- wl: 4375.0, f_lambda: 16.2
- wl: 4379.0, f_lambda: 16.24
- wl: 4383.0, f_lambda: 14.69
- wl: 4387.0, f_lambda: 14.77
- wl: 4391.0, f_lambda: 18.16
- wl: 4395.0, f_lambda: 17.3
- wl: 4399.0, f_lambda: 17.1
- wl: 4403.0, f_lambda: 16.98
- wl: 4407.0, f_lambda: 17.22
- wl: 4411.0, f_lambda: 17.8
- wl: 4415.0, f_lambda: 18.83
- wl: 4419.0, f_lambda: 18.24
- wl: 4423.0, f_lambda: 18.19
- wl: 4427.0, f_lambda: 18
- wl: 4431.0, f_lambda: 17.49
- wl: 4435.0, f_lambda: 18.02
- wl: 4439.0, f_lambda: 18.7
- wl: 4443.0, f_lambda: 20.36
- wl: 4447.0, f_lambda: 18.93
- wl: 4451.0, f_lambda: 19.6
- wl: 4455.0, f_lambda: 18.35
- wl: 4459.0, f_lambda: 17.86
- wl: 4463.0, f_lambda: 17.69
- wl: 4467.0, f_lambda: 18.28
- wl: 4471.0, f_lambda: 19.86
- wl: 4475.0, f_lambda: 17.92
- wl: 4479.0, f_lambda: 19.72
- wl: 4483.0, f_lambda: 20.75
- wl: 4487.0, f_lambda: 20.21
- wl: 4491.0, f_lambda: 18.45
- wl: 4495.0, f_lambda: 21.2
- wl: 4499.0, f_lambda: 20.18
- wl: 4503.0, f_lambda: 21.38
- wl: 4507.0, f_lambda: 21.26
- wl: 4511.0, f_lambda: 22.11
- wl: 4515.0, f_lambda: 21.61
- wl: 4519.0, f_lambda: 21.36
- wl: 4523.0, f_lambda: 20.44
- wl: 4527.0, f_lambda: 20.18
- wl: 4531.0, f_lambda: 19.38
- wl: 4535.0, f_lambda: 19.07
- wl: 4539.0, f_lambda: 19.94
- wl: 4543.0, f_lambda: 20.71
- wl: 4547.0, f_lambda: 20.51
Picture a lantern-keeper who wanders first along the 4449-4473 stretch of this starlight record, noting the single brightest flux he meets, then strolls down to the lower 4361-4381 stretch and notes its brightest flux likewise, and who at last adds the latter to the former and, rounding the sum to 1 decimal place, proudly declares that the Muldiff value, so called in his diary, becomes 38.2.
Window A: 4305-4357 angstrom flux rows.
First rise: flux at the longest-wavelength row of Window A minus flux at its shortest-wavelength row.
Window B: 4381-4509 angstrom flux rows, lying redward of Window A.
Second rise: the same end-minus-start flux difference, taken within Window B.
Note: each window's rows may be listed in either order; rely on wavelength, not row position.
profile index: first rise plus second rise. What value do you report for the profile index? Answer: 11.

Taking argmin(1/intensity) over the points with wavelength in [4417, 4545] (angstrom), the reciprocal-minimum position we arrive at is 4511.0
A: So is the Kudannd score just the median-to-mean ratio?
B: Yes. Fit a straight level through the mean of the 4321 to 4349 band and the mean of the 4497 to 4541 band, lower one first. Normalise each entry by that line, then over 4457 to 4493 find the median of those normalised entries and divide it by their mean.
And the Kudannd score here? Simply 0.97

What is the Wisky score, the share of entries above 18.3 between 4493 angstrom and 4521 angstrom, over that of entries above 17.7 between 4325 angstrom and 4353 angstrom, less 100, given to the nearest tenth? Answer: -93.0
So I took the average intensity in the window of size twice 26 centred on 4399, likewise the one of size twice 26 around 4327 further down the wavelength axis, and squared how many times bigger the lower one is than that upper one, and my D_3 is 0.82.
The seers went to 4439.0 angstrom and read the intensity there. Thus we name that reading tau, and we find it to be 18.7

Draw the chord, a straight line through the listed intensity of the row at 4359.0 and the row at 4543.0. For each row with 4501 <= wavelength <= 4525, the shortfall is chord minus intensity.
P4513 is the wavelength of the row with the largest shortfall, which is 4523.0 angstrom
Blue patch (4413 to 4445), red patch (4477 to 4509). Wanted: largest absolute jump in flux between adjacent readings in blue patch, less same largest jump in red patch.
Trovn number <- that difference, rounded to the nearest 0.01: -1.09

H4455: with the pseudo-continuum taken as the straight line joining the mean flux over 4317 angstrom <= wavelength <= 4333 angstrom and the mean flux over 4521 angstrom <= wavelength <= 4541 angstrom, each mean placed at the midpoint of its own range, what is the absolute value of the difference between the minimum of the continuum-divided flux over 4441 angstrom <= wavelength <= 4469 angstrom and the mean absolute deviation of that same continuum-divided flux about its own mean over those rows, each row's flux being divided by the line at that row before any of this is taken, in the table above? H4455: 0.898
